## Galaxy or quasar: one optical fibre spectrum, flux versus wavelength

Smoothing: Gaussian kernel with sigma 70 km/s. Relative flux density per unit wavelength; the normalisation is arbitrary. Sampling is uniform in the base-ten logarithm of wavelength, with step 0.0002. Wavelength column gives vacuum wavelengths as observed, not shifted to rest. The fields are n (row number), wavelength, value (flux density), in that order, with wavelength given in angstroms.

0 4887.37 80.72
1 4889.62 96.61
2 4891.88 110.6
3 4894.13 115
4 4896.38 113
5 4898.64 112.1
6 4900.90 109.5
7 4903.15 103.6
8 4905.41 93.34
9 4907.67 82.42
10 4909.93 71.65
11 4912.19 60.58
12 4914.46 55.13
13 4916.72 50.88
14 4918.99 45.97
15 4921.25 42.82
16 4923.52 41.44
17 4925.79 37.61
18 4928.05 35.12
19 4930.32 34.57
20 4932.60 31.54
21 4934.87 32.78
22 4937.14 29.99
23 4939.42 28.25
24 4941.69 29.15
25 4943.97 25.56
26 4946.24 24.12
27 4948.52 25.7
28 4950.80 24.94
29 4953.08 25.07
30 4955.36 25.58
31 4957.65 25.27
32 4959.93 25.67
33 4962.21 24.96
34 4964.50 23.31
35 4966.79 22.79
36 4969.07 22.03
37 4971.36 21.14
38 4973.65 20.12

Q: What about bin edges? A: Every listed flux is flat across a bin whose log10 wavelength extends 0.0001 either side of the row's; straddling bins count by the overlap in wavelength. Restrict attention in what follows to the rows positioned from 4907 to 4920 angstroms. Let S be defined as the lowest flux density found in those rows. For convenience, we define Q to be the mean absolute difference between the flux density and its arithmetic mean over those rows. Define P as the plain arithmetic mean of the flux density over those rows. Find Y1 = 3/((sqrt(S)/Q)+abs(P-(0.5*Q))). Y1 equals 0.05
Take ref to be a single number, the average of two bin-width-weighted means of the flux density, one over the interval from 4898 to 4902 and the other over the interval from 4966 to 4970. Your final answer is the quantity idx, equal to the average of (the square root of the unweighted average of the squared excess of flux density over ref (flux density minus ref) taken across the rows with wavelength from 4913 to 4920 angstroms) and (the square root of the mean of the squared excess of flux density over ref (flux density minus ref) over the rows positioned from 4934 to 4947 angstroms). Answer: 27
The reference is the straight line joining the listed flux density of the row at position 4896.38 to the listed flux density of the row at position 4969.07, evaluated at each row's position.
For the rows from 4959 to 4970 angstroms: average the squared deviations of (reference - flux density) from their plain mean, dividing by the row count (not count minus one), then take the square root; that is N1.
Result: 3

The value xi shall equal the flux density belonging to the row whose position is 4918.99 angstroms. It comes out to 45.97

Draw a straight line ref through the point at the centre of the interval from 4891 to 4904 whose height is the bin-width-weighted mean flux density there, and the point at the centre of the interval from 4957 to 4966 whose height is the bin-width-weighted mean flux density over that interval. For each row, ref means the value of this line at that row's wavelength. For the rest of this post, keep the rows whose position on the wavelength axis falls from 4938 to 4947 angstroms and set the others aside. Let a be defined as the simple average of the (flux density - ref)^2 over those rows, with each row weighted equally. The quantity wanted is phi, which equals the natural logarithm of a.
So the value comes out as 6.3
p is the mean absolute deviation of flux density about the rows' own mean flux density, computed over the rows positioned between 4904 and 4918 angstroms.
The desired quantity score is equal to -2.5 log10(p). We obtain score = -2.8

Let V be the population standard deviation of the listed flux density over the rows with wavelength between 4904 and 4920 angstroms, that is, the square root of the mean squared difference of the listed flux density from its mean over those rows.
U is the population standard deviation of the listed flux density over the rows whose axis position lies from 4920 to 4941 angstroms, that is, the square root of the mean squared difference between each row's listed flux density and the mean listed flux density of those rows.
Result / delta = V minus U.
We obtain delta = 11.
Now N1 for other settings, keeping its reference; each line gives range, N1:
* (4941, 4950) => 2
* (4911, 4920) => 2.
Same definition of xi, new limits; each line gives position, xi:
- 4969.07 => 22.03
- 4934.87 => 32.78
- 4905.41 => 93.34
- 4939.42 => 28.25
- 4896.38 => 113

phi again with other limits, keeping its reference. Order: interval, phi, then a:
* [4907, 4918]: 6.7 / 779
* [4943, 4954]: 5.7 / 311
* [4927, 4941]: 6.8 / 911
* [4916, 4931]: 7.1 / 1200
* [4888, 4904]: 4.6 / 100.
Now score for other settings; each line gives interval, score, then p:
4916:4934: -1.8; 5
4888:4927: -3.6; 27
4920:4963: -1.7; 5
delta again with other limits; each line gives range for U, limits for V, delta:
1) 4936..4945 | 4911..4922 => 5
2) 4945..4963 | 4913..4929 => 6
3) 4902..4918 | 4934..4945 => -16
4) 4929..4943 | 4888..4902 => 4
